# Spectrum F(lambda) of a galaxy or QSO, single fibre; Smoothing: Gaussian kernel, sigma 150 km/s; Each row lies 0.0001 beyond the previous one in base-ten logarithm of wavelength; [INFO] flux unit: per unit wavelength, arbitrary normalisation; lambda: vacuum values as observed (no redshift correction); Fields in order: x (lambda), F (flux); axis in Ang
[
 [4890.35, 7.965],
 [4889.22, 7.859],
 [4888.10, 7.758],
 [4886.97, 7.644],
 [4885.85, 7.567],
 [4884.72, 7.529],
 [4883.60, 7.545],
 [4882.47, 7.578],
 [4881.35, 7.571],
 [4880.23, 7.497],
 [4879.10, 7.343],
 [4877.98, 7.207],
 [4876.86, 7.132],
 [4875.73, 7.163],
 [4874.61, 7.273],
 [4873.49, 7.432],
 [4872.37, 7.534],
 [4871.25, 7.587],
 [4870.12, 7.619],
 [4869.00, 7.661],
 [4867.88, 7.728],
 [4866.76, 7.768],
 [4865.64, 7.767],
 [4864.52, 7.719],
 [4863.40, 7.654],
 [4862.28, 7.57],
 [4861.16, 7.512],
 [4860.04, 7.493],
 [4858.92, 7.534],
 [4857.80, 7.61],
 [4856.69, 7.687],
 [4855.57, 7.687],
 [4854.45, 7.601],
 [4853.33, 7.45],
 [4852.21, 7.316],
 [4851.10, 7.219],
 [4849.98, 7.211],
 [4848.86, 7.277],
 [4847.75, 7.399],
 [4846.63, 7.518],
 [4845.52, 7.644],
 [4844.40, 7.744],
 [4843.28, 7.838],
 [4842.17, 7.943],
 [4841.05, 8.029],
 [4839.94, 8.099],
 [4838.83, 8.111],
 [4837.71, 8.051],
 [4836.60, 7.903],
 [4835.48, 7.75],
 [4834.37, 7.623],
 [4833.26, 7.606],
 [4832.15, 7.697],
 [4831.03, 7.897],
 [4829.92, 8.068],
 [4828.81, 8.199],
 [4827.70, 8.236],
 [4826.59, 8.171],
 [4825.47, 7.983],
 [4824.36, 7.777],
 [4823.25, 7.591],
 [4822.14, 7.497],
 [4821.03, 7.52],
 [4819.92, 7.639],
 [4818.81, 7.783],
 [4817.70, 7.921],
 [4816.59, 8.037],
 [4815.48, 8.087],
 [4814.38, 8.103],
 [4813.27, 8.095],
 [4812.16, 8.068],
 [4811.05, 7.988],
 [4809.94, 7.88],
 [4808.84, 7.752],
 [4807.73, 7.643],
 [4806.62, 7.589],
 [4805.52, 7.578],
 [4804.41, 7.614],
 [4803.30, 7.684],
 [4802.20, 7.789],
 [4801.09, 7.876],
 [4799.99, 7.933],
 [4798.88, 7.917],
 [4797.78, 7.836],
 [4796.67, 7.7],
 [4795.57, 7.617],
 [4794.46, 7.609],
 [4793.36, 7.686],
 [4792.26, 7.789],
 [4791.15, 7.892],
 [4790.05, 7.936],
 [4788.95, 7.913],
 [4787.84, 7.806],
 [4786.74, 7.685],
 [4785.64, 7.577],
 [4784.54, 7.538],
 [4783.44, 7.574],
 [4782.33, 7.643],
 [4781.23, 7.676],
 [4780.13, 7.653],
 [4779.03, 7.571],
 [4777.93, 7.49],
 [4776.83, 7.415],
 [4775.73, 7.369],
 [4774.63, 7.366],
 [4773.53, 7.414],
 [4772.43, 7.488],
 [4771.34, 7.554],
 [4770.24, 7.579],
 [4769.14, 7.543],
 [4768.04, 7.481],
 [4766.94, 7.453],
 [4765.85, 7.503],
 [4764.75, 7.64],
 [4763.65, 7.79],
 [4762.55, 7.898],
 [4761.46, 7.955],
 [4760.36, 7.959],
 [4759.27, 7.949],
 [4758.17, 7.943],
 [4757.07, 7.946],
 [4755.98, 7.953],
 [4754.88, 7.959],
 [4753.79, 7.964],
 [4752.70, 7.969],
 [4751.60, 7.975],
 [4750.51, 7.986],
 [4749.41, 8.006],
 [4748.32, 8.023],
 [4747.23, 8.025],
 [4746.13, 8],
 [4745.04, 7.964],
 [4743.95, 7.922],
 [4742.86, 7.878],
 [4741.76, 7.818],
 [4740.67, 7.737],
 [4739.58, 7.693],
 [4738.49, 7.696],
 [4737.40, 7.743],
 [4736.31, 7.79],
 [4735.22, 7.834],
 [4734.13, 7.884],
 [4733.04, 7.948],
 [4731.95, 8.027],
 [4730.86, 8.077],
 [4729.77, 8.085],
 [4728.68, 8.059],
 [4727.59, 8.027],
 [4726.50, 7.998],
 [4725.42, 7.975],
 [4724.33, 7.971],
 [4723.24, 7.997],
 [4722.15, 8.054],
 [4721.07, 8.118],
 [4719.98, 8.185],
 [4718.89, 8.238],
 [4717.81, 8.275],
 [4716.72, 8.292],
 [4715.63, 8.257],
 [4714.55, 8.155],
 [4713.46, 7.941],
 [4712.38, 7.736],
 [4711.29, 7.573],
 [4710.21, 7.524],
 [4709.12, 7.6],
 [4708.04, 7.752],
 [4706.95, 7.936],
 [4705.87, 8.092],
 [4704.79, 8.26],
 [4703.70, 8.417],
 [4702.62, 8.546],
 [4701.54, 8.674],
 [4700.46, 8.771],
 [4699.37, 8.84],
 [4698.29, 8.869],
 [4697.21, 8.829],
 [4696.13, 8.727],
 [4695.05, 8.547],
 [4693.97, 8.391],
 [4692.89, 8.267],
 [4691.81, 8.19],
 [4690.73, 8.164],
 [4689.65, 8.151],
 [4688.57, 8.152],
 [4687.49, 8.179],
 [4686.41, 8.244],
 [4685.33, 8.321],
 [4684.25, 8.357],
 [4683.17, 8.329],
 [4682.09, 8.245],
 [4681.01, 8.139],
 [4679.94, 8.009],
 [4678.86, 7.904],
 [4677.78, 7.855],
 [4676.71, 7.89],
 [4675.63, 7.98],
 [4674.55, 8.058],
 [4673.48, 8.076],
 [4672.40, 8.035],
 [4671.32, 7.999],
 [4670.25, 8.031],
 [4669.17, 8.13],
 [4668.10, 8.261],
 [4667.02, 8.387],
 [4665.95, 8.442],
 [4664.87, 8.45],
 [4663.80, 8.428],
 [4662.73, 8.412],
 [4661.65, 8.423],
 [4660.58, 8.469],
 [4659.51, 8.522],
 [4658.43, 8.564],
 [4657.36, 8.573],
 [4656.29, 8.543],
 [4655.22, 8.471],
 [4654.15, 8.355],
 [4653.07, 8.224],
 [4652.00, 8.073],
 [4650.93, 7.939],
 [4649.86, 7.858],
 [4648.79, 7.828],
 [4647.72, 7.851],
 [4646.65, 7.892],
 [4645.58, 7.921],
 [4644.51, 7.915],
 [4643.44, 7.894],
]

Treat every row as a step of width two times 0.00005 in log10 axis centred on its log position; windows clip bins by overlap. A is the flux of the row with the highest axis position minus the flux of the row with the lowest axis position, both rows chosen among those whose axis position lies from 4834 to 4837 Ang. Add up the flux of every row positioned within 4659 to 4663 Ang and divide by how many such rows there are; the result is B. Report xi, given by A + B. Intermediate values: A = 0.28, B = 8.5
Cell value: 8.74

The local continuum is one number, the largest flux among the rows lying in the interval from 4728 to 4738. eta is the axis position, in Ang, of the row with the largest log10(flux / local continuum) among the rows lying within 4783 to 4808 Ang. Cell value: 4790.05 Ang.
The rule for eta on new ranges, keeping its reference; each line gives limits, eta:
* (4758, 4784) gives 4760.36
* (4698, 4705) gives 4698.29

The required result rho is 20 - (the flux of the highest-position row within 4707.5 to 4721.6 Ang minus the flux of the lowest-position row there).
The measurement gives 19.6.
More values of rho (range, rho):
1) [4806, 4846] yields 19.9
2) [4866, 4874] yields 20.3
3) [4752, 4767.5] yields 20.5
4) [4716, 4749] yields 20.3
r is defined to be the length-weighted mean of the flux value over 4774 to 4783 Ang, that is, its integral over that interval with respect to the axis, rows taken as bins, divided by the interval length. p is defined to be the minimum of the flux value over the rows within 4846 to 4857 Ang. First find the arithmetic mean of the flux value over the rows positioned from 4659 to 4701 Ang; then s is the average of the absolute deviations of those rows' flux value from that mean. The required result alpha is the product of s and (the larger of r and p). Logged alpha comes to 1.63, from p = 7.211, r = 7.5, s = 0.22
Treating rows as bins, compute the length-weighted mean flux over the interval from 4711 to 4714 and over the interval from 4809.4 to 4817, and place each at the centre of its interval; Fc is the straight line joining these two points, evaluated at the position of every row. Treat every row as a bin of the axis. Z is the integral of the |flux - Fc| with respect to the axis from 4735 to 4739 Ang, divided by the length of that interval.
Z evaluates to 0.07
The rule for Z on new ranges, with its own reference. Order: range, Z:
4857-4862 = 0.62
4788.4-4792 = 0.07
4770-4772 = 0.36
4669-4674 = 0.39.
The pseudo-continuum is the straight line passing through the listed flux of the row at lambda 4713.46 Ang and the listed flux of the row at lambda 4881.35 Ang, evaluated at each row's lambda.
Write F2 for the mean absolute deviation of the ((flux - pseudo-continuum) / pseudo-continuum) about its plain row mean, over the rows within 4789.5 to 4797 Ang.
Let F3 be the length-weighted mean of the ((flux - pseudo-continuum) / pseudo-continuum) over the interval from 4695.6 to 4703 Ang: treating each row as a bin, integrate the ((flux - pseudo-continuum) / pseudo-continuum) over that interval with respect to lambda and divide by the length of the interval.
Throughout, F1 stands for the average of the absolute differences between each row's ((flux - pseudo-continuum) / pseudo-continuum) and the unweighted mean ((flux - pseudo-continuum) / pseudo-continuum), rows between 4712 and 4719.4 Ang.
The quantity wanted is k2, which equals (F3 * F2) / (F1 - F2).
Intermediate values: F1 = 0.0213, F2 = 0.013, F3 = 0.10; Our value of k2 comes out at 0.16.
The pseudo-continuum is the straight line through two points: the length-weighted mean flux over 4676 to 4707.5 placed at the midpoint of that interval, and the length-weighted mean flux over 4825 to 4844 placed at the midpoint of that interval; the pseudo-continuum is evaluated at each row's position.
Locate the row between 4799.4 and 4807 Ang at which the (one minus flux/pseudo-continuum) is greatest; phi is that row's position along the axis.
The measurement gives 4805.52 Ang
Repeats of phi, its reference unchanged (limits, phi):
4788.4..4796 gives 4794.46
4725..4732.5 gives 4725.42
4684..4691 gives 4688.57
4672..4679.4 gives 4677.78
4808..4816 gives 4808.84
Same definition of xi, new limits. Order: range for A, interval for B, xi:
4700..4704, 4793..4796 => 7.28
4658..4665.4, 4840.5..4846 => 7.73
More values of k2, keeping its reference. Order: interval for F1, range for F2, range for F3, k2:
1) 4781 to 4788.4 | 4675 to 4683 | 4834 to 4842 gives -0.10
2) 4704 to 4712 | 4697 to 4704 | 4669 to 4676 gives 0.00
